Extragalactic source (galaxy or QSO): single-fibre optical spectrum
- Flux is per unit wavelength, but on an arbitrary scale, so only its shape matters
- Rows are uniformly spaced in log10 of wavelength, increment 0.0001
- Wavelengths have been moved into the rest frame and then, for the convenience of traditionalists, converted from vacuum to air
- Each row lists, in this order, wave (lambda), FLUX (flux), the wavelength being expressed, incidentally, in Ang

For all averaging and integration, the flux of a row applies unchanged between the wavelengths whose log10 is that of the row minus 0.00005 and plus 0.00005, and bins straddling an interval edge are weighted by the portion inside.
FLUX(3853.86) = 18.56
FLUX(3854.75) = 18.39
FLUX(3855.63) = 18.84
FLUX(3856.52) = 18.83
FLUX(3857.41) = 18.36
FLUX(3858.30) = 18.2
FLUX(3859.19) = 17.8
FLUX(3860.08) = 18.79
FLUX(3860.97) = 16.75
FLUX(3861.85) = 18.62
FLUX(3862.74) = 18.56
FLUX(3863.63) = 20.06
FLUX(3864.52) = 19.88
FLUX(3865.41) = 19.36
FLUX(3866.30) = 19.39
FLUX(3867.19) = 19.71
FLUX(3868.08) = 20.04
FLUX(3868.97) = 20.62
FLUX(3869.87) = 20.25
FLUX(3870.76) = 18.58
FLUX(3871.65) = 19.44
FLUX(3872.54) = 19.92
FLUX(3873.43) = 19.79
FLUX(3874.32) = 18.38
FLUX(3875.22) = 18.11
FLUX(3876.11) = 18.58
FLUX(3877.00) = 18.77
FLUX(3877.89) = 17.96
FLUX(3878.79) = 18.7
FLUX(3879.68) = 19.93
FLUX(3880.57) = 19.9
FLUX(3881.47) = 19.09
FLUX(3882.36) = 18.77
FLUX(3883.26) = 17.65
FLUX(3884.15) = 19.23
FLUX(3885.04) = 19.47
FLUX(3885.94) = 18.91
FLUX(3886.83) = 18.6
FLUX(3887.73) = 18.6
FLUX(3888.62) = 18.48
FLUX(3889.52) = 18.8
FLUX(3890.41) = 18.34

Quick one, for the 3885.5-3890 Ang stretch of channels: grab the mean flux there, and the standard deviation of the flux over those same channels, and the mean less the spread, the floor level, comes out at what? 18.5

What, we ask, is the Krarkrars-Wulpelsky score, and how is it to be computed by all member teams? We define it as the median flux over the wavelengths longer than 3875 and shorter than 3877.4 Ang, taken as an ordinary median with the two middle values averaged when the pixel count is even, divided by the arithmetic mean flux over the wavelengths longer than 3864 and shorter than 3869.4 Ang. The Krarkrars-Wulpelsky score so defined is 0.94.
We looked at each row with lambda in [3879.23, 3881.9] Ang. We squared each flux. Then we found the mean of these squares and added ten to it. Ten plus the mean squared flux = 396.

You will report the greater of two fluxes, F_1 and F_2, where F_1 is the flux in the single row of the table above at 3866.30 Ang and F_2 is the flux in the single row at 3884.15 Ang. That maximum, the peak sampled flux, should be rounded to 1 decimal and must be 19.4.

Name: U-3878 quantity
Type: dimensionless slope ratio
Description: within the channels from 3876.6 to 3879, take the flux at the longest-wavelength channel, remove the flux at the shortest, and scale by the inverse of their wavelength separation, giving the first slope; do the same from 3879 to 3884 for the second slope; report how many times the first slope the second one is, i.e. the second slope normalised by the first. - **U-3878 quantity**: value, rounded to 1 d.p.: 16.3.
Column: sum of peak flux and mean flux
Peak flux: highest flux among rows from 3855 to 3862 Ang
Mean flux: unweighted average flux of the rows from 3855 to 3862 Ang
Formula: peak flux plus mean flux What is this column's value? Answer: 37.1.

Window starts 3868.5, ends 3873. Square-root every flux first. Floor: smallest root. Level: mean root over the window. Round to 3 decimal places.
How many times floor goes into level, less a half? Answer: 0.531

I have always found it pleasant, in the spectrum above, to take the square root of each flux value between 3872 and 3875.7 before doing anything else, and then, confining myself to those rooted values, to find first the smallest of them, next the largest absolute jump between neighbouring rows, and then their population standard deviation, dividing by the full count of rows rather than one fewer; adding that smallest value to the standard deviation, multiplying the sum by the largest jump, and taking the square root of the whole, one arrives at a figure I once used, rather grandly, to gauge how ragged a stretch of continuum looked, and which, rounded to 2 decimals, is 0.84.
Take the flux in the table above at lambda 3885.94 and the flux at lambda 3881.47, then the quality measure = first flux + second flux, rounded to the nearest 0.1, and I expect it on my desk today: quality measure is 38.0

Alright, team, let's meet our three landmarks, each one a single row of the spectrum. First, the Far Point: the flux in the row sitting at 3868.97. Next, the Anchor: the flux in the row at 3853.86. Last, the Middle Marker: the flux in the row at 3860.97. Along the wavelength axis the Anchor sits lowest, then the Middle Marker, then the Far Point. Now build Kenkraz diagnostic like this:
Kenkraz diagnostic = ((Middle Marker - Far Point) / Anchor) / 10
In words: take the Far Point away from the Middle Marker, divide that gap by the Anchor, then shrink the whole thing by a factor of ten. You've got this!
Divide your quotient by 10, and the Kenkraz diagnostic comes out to -0.021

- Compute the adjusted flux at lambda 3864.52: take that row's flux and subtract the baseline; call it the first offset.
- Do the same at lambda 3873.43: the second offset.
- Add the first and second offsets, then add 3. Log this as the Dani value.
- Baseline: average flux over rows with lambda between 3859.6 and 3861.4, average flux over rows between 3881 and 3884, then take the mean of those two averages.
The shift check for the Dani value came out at 6.4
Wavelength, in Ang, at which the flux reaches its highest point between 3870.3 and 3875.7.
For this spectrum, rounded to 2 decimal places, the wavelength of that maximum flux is 3872.54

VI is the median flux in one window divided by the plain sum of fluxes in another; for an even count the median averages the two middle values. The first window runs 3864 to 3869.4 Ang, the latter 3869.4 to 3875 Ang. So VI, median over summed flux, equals 0.170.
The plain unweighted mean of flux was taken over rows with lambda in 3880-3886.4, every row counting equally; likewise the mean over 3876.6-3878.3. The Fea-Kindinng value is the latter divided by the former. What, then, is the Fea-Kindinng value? 0.97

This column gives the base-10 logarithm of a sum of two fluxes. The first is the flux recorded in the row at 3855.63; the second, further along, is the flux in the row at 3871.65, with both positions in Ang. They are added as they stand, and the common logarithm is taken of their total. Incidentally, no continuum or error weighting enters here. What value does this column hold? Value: 1.58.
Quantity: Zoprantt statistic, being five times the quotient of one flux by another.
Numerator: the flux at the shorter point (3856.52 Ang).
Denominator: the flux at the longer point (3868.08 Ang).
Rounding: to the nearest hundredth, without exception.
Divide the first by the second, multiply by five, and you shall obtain 4.70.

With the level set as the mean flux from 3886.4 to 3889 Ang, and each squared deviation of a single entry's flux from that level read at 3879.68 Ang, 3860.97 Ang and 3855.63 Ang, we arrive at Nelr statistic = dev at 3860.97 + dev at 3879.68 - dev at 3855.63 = 5.1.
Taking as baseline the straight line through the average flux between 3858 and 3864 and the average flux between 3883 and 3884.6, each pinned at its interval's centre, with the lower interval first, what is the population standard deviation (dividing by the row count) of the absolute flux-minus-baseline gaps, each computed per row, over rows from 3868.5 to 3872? 0.79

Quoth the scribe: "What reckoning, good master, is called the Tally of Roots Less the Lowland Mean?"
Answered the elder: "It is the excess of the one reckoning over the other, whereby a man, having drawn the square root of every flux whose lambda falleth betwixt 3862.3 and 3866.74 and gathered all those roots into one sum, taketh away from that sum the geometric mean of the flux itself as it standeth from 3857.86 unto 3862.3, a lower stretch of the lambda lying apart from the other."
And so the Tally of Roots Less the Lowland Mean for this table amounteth 4.0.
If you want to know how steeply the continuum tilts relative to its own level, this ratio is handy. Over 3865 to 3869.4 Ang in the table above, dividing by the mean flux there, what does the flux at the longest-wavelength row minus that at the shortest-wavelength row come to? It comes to 0.06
